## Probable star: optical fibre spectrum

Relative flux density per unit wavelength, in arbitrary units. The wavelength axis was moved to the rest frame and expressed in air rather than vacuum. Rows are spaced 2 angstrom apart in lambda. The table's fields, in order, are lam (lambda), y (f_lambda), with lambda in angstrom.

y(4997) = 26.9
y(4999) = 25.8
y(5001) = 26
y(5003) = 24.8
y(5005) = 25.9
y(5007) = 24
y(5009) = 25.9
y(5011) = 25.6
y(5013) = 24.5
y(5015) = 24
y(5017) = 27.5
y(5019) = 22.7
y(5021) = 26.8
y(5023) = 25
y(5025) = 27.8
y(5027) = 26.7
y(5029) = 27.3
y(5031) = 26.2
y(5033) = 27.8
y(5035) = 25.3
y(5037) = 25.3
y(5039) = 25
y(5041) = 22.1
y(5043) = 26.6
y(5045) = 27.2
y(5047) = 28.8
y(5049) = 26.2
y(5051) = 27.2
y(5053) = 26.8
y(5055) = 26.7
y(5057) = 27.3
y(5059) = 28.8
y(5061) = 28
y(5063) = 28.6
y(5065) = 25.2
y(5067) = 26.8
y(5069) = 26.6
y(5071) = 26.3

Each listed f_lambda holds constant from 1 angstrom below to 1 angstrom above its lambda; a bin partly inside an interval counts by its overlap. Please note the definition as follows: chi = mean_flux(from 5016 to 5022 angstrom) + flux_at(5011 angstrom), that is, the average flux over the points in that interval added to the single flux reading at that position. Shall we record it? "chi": 51.3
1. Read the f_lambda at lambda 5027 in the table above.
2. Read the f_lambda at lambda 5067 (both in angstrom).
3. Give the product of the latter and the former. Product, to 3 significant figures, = 716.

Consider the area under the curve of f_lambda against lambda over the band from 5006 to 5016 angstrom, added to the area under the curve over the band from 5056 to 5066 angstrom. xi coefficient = 524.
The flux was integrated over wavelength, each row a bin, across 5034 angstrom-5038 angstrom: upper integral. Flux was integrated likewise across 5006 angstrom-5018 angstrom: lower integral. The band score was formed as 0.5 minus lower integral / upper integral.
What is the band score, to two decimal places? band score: -2.49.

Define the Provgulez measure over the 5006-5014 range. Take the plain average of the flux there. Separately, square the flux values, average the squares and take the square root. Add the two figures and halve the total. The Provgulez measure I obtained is 25.0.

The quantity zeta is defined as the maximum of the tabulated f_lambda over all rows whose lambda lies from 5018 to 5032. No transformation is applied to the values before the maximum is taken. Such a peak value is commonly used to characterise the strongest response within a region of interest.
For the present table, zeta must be 27.8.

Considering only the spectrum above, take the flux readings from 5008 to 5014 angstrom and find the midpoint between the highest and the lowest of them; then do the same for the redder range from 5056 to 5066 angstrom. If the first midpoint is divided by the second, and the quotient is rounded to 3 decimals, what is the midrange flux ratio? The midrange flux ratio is 0.933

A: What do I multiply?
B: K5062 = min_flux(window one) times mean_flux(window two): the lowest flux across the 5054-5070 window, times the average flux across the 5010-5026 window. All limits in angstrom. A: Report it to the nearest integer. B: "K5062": 642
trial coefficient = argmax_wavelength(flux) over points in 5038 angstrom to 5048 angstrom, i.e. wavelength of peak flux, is 5047 angstrom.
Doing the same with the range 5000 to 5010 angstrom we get 5001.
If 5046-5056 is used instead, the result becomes 5047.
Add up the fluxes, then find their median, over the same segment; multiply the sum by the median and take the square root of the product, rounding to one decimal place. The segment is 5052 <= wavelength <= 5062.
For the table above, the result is 61.3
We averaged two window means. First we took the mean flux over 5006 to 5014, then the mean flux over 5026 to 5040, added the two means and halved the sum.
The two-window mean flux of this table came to 25.6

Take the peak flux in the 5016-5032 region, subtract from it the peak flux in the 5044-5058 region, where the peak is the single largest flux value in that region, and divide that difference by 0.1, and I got -10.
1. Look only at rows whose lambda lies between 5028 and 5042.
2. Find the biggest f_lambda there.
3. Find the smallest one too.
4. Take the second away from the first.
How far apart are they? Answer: 5.7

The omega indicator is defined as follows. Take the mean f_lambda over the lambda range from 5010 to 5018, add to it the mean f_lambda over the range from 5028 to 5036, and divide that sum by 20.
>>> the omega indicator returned 2.60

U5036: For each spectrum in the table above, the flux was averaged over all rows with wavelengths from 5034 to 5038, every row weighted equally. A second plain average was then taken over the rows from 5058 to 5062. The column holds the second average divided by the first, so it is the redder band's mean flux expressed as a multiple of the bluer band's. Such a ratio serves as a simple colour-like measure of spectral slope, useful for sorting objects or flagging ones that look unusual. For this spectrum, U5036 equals 1.12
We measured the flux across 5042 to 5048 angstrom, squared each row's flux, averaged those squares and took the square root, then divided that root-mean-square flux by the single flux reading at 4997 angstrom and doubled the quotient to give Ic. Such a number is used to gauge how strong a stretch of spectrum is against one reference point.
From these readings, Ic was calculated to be 2.05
